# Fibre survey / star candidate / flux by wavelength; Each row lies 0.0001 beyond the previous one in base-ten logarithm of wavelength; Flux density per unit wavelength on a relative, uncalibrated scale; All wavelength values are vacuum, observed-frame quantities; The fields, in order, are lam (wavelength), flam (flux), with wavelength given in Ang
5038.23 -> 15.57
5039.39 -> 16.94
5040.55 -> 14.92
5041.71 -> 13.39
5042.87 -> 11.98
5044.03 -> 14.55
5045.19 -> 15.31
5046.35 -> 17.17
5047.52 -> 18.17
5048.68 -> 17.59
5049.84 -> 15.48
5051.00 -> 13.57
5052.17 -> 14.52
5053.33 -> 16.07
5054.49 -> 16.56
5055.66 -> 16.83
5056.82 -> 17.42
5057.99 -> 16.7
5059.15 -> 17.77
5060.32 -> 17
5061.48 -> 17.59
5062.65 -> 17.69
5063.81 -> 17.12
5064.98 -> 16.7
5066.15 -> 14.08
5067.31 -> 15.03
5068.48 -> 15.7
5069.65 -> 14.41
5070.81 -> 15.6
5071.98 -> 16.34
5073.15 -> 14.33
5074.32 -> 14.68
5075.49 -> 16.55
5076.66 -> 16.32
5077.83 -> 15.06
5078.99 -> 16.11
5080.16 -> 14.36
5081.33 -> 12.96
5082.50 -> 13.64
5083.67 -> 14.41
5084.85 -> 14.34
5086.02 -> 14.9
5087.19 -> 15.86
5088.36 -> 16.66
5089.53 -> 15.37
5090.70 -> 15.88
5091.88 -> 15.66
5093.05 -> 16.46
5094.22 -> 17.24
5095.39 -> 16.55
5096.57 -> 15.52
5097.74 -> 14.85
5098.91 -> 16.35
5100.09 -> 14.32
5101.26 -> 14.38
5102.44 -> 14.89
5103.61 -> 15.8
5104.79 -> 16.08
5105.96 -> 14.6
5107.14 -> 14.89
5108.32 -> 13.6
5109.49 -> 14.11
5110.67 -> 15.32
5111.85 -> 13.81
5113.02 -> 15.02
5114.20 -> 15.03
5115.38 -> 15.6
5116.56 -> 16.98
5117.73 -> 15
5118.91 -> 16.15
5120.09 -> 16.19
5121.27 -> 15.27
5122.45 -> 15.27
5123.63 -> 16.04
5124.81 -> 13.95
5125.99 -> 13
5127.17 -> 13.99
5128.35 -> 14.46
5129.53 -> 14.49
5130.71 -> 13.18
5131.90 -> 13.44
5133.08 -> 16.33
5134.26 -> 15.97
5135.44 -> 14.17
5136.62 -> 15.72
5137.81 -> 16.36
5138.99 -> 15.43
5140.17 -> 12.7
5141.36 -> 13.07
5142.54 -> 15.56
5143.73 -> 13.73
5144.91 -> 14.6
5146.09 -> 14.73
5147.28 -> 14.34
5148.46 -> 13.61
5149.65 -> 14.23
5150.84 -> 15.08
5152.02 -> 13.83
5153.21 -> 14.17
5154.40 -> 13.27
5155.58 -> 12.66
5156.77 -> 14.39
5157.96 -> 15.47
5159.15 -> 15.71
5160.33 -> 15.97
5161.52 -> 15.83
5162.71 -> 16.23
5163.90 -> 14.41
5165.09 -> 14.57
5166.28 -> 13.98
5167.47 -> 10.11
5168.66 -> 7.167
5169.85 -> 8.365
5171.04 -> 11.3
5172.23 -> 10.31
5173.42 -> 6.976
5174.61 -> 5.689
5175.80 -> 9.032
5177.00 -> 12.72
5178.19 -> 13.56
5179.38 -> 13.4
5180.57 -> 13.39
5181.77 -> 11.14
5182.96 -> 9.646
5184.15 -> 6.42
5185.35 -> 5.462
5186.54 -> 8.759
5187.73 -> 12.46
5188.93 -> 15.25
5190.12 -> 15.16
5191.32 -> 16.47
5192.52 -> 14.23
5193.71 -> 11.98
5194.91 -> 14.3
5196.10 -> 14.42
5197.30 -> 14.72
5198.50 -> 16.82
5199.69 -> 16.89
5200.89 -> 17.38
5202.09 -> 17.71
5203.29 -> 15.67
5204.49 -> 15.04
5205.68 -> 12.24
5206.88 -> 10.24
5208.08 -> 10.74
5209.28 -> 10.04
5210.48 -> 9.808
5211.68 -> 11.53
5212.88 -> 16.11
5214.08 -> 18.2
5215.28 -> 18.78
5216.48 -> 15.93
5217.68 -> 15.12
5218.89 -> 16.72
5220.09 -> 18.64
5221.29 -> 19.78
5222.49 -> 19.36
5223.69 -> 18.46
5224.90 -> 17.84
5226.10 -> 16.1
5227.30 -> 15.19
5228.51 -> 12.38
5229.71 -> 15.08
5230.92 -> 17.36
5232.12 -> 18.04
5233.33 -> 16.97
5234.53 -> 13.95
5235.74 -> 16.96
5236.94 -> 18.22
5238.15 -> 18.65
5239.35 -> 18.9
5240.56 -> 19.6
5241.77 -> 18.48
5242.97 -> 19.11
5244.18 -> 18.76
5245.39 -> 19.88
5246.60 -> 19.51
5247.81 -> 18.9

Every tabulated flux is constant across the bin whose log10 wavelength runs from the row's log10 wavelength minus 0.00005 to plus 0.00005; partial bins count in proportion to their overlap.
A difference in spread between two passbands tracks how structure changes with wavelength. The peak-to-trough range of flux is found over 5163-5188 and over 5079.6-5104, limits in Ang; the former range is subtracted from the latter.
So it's -4.8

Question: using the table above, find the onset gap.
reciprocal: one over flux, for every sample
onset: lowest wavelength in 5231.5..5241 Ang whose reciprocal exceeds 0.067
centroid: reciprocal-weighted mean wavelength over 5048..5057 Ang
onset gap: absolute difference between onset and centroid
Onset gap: 181.9 Ang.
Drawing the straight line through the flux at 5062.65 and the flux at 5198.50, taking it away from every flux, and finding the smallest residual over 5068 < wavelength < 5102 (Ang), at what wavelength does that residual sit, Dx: 5081.33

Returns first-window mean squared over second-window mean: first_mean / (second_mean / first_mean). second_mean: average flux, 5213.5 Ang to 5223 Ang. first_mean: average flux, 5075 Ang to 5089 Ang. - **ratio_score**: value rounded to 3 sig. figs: 12.8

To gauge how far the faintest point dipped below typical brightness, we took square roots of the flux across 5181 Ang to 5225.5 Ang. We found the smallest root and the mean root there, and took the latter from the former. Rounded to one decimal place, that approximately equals -1.4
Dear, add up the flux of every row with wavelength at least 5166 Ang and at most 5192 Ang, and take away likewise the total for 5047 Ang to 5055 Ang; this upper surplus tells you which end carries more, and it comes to 125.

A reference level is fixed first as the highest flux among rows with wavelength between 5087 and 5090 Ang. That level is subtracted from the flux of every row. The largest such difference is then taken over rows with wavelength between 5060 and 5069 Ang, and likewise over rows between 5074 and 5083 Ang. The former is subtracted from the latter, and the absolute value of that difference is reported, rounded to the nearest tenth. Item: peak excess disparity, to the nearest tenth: 1.1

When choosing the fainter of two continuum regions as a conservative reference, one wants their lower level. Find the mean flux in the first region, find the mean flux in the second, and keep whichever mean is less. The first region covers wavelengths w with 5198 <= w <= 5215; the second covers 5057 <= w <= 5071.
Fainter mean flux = 14.2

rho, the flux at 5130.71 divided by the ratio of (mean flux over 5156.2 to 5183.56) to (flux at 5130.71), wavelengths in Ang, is 14.3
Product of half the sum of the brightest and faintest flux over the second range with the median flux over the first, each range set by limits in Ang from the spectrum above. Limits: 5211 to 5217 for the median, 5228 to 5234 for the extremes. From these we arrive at 245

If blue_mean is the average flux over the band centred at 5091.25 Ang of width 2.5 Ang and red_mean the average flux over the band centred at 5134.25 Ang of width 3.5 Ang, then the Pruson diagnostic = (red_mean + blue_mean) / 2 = 15.6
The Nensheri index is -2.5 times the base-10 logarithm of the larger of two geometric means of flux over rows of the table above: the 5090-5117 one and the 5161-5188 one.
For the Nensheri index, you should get -2.96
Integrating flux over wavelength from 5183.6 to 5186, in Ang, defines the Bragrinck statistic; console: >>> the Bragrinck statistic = 14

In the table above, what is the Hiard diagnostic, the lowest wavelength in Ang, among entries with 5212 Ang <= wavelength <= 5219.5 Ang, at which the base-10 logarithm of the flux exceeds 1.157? 5212.88 Ang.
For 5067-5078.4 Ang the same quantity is 5067.31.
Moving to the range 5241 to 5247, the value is 5241.77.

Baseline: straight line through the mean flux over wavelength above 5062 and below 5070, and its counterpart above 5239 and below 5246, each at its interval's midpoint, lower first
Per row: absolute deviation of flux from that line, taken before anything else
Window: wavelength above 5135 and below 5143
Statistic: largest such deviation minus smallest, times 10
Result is 37.0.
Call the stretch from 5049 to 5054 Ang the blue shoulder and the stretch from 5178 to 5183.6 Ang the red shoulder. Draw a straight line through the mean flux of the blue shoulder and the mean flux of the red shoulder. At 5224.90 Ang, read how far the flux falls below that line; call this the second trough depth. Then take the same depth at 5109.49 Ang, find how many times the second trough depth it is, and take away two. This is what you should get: -1.9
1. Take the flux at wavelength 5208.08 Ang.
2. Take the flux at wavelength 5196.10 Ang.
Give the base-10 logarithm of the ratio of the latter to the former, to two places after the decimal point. 0.13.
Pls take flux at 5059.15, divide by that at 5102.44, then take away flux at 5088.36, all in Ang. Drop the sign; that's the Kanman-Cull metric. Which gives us 15.5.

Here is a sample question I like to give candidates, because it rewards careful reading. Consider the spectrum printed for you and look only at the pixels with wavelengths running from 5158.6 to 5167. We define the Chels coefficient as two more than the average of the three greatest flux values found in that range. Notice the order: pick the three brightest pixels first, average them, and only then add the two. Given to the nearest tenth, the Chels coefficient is 18.0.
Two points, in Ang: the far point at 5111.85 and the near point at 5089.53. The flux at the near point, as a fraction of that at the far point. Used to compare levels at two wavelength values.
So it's 1.1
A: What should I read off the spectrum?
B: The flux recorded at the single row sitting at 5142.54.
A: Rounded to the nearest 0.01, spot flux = 15.56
